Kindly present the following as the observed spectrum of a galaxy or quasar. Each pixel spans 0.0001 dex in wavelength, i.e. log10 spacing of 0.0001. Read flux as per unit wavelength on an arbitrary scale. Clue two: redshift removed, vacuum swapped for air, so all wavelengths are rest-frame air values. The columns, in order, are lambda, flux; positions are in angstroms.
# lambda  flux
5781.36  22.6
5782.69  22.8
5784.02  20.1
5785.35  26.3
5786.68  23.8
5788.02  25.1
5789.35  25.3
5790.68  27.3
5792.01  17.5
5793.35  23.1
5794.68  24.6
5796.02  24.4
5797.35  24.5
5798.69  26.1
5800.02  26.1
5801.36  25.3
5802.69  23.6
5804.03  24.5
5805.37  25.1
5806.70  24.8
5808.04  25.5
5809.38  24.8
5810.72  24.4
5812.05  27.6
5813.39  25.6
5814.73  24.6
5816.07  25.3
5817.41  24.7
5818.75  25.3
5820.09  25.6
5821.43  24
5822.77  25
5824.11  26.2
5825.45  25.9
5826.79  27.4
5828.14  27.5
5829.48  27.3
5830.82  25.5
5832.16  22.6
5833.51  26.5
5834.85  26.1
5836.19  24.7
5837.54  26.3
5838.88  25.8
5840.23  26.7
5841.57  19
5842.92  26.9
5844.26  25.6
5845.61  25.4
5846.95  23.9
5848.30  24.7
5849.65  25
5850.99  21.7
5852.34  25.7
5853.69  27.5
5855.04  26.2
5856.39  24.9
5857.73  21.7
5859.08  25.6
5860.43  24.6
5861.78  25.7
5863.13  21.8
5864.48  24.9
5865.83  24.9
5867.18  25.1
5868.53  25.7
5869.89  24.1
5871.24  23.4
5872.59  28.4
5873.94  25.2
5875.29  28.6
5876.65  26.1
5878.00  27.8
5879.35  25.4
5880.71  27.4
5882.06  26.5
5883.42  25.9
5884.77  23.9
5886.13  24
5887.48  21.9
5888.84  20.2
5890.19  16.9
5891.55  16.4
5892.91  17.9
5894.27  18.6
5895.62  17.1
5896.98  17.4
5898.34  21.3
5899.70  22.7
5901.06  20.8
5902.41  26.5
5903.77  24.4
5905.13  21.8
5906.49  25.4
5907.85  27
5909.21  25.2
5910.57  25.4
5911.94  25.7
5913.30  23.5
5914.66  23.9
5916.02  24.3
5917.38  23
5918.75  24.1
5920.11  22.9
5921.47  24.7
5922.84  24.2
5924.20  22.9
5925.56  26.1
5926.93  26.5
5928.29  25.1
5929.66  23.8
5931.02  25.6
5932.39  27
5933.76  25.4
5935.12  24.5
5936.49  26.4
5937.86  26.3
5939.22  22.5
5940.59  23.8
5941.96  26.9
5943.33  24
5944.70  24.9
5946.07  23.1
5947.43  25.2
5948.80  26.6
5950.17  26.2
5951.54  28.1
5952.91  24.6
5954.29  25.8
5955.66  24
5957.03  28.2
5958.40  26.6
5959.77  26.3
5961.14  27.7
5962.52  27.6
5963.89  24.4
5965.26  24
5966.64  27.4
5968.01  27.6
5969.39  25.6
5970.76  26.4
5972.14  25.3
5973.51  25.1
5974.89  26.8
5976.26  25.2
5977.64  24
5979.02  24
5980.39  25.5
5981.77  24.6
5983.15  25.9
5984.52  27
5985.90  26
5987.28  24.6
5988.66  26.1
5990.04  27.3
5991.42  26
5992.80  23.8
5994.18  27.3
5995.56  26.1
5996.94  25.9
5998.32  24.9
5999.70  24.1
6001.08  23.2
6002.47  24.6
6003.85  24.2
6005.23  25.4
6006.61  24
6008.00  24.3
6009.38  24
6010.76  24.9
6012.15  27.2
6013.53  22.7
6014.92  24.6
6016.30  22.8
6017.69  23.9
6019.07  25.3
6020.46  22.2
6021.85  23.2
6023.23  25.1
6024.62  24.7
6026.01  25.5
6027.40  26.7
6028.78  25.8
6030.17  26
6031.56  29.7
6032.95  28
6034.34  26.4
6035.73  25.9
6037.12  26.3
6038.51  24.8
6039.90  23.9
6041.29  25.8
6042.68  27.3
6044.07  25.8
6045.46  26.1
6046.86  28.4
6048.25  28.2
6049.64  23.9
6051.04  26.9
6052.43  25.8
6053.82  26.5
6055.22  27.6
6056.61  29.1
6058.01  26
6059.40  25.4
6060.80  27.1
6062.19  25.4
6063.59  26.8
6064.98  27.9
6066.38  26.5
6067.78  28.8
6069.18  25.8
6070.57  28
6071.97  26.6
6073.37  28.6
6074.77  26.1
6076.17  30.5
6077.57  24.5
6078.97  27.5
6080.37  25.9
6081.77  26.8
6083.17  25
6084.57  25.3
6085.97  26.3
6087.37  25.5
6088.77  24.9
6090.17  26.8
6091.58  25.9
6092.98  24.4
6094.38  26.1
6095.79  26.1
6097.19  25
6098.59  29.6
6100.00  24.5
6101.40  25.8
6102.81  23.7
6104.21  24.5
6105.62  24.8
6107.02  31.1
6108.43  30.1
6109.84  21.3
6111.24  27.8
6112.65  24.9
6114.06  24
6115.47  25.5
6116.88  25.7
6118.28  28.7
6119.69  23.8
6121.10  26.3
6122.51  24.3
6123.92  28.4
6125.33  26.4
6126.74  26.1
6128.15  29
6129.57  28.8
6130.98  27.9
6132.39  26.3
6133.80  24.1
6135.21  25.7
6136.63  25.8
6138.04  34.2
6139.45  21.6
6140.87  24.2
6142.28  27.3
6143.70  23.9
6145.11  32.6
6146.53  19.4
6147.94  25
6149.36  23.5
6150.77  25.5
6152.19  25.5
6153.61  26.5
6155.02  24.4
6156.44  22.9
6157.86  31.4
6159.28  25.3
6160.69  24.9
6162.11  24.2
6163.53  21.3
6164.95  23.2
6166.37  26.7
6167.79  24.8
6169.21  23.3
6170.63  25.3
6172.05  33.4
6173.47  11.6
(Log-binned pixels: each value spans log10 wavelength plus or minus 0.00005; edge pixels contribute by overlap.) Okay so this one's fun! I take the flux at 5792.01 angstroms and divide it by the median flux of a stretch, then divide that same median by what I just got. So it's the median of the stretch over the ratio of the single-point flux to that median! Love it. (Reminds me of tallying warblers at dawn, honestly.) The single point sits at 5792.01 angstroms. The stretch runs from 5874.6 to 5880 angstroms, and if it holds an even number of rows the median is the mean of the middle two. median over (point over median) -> 42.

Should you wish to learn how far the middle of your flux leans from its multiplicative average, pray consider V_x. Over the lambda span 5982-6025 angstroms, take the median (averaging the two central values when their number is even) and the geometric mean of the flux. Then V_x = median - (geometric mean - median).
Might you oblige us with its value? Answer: 24.6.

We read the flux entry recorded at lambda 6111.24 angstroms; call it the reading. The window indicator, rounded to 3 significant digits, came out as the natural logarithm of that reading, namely 3.33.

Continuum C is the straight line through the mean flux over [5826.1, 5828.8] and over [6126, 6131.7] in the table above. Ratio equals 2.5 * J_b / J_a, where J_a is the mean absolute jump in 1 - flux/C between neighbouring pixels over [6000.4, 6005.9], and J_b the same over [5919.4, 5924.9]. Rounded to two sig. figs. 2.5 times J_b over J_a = 3.0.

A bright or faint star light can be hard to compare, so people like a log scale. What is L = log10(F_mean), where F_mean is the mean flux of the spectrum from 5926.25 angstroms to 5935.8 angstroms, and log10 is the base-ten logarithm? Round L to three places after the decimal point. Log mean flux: 1.405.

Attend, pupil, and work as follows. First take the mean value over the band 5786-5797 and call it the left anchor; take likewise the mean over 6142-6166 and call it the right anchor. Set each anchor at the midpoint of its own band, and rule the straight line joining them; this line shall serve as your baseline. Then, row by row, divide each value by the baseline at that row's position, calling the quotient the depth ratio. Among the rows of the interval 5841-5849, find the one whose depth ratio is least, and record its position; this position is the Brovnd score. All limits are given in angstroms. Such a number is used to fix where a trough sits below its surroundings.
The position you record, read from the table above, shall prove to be 5841.57 angstroms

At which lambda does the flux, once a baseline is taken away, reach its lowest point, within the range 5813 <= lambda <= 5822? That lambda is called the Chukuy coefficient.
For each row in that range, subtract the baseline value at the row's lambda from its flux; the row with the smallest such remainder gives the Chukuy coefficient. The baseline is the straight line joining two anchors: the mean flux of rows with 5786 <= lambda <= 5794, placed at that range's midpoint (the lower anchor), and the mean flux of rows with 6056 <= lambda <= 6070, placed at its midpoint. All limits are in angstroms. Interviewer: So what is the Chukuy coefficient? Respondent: 5821.43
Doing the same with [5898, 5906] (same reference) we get 5901.06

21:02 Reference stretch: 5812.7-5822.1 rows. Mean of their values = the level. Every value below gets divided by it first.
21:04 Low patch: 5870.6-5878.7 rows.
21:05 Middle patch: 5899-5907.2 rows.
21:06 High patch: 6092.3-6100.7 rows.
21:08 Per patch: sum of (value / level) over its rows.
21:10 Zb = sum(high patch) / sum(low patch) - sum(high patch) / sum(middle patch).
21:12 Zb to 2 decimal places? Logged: -0.12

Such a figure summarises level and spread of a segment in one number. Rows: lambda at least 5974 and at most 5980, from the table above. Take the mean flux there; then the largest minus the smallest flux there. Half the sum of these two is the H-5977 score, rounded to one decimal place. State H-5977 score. 13.9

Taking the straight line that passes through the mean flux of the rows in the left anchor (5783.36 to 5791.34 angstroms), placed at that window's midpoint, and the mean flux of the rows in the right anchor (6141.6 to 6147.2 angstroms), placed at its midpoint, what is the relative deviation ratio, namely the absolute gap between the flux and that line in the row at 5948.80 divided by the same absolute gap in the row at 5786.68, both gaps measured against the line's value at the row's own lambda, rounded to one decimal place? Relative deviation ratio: 1.7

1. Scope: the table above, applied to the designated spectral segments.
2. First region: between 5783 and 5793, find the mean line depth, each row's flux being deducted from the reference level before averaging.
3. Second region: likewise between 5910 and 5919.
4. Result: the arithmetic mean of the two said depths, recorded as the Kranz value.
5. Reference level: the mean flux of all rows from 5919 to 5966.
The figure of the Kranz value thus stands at 1.4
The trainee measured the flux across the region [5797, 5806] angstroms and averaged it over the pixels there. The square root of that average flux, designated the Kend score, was 5.00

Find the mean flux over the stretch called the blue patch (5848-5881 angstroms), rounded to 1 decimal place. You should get 25.3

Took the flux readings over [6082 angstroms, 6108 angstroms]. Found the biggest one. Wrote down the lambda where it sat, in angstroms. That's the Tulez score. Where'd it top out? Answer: 6107.02 angstroms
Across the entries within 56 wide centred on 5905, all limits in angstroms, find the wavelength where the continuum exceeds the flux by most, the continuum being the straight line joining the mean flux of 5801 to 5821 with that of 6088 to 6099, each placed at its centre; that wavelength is 5891.55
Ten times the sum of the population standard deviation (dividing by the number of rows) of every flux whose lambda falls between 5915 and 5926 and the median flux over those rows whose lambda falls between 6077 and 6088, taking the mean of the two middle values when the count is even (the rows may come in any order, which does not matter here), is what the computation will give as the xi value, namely 267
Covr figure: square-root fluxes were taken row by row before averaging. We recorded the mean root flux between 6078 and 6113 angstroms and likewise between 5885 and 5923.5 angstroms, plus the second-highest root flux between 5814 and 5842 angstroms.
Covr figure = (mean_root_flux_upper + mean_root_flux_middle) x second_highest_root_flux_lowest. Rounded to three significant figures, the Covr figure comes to 51.4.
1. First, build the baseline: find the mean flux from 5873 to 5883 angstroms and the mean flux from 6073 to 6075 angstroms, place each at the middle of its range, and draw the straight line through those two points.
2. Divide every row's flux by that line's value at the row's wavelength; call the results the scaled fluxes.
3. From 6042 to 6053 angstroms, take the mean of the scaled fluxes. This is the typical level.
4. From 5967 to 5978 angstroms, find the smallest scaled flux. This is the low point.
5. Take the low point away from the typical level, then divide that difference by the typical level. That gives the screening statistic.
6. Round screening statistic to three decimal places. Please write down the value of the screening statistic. 0.088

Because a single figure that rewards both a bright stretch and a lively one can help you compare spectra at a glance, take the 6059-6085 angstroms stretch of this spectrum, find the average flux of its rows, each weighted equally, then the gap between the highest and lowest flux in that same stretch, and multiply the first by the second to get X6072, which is 161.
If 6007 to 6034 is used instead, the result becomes 188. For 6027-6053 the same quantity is 153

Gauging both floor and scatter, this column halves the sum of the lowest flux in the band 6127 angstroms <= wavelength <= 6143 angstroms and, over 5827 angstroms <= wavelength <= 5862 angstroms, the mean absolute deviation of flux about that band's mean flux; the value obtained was 11.5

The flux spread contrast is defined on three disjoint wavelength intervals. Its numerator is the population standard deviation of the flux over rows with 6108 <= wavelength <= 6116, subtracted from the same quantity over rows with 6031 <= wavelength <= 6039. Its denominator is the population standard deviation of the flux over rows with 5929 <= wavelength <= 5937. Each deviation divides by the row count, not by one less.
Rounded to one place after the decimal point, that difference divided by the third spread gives -1.1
